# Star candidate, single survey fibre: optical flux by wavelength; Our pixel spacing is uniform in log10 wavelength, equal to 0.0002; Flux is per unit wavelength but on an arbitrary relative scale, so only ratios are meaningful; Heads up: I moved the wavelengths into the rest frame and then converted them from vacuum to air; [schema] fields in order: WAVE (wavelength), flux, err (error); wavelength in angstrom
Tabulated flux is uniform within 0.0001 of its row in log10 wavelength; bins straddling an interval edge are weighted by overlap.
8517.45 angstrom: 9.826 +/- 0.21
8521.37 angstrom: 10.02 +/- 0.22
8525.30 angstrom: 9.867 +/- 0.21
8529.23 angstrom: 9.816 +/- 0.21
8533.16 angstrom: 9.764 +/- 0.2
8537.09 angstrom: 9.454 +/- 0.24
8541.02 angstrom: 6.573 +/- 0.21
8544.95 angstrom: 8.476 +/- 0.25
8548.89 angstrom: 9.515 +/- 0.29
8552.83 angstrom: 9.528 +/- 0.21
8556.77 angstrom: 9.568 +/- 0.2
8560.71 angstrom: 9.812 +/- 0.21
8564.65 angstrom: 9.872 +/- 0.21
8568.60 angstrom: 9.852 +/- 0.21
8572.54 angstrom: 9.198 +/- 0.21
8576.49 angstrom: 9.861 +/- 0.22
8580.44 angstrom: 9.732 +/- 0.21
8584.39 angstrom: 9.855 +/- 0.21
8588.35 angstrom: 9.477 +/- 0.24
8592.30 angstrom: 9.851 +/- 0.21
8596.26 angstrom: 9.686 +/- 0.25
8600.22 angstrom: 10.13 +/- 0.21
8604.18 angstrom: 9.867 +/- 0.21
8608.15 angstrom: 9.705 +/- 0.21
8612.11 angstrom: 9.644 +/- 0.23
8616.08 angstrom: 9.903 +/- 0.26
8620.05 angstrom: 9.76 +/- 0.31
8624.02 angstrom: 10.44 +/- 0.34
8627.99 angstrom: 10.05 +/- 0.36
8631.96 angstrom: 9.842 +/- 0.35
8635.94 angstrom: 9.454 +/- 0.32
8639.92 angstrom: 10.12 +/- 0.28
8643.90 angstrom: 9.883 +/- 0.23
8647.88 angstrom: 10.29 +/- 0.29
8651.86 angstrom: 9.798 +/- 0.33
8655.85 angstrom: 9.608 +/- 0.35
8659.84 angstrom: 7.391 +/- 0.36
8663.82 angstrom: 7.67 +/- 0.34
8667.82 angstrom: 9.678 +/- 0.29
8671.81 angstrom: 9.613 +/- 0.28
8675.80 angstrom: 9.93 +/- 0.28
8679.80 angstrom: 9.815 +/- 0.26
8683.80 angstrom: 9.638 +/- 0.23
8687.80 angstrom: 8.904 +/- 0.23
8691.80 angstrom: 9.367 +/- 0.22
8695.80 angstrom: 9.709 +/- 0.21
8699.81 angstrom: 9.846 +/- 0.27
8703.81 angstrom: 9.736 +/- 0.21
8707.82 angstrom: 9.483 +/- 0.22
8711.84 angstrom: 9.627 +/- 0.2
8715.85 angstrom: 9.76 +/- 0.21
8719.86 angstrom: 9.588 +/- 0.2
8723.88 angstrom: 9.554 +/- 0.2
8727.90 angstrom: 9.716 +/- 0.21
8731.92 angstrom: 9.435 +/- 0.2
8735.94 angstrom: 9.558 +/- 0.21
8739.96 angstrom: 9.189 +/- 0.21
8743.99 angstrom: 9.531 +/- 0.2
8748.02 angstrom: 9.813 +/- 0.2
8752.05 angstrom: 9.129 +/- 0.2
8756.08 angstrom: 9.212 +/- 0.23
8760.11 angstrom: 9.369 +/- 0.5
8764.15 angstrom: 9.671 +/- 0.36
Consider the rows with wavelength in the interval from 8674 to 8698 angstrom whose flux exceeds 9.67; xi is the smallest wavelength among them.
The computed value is 8675.80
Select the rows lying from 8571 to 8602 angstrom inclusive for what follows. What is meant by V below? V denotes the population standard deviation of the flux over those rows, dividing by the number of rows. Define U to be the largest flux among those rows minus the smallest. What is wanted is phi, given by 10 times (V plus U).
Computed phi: 12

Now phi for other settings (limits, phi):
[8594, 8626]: 10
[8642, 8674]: 39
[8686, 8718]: 12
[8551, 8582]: 9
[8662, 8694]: 30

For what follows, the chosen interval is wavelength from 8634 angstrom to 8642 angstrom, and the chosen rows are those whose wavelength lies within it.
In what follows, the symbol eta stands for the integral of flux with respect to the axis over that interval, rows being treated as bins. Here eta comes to 78.3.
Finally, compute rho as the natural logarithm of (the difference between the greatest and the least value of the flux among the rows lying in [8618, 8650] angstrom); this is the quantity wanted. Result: -0.01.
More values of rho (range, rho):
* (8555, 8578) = -0.39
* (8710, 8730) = -1.58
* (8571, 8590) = -0.41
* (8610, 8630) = -0.23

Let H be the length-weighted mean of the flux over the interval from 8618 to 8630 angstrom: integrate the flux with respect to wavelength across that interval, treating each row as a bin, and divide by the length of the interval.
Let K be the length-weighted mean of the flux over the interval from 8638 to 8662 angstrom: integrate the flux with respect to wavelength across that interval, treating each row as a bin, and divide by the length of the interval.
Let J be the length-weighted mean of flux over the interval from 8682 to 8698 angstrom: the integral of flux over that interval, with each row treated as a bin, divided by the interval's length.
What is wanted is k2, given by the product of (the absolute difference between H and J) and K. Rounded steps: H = 10.1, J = 9.41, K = 9.50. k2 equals 6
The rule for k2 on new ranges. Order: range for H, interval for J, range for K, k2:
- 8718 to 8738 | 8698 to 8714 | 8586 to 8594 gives 1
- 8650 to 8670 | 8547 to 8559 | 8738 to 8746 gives 7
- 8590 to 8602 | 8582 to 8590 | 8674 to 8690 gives 2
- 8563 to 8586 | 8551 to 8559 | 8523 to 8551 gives 2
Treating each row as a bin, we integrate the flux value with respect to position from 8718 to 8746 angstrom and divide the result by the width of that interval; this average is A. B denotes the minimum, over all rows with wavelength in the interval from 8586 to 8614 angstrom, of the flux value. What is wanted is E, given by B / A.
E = 1.00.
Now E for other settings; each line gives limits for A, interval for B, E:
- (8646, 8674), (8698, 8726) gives 1.04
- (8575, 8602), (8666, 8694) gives 0.91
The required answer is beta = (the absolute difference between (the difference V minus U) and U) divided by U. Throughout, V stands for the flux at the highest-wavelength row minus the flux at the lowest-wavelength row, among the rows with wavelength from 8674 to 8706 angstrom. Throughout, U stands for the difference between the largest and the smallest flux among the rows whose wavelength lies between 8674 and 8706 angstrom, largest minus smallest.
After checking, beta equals 2.2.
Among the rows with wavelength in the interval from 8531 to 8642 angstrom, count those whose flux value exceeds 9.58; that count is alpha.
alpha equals 19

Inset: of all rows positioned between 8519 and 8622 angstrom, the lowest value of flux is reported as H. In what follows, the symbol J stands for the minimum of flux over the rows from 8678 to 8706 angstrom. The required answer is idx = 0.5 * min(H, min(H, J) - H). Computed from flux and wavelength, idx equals 0.00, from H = 6.573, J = 8.904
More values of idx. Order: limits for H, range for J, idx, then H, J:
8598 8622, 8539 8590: -1.54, 9.644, 6.573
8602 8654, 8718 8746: -0.13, 9.454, 9.189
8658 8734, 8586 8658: 0.00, 7.391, 9.454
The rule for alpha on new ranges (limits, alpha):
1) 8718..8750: 3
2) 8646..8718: 13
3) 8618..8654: 8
